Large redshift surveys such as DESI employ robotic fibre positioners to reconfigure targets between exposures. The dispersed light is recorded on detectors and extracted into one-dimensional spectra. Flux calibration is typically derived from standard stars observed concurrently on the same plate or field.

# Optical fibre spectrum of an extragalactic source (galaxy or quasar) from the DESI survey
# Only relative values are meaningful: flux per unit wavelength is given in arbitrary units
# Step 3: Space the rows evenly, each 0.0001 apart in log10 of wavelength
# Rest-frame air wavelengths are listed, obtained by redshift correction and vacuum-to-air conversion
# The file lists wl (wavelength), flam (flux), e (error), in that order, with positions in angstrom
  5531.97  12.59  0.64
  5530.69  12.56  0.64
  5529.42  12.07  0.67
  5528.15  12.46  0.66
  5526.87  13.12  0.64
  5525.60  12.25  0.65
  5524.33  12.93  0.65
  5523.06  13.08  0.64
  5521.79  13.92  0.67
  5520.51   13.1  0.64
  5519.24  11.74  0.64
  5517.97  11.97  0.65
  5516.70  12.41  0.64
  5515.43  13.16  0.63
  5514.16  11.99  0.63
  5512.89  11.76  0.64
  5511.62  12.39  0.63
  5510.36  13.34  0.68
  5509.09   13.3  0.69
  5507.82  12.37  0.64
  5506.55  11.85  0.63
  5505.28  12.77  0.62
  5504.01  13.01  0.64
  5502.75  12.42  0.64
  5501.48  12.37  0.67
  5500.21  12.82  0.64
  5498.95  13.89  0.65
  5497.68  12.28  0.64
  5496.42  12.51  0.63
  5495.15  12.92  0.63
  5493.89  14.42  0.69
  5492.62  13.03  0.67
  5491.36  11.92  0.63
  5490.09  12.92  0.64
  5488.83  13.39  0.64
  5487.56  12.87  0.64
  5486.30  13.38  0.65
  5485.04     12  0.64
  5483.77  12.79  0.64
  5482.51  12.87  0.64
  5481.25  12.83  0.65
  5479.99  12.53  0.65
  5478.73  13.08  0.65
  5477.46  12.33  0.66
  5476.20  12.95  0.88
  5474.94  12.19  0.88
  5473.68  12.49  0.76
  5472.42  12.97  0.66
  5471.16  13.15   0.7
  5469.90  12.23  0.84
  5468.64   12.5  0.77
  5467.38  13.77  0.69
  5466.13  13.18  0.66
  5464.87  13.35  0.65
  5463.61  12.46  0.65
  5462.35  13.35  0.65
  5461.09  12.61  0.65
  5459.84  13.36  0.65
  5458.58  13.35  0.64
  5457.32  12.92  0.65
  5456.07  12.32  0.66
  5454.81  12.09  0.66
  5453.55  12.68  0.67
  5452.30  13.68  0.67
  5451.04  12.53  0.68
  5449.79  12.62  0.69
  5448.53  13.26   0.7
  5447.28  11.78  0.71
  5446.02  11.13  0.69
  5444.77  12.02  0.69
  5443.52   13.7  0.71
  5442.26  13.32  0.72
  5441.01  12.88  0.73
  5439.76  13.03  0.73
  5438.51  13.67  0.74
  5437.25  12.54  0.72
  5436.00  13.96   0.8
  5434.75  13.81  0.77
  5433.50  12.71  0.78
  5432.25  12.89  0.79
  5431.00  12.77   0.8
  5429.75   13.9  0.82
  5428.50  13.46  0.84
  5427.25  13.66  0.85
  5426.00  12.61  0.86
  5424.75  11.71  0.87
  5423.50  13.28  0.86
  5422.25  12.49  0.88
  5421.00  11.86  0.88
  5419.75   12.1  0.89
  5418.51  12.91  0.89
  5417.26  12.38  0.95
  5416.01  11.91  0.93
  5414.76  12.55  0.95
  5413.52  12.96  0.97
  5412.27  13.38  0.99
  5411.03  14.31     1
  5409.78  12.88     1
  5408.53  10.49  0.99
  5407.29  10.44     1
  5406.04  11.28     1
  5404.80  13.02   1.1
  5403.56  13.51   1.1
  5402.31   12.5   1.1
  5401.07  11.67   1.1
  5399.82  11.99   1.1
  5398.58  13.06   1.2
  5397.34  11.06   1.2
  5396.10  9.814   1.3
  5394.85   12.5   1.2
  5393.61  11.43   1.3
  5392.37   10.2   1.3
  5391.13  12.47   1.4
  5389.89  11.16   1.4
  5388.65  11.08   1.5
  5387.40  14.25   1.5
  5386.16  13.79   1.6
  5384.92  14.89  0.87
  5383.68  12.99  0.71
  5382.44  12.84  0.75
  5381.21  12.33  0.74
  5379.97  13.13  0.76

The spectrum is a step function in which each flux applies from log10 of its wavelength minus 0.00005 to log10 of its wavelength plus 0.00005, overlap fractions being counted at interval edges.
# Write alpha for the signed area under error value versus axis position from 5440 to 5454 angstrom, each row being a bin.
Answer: 10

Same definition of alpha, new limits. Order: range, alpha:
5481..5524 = 28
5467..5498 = 21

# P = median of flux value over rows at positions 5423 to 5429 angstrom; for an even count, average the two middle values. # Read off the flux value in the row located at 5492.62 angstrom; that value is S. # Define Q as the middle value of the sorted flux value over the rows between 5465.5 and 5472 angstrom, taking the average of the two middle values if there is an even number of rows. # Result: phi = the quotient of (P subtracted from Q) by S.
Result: -0.01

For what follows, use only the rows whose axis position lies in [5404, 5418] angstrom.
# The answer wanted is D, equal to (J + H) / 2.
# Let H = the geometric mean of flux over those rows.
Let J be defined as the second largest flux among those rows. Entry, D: 12.83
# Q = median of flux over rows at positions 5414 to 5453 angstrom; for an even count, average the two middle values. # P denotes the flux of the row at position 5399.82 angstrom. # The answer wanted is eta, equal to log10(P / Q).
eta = -0.027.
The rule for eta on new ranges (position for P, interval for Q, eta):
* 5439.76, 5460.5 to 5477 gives 0.003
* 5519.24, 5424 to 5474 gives -0.041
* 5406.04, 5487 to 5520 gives -0.049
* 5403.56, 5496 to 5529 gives 0.034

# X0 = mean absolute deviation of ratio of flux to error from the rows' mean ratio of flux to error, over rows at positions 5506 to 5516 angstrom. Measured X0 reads 0.51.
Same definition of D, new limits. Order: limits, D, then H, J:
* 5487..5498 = 13.15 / 12.9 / 13.39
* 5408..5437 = 13.38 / 12.8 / 13.96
